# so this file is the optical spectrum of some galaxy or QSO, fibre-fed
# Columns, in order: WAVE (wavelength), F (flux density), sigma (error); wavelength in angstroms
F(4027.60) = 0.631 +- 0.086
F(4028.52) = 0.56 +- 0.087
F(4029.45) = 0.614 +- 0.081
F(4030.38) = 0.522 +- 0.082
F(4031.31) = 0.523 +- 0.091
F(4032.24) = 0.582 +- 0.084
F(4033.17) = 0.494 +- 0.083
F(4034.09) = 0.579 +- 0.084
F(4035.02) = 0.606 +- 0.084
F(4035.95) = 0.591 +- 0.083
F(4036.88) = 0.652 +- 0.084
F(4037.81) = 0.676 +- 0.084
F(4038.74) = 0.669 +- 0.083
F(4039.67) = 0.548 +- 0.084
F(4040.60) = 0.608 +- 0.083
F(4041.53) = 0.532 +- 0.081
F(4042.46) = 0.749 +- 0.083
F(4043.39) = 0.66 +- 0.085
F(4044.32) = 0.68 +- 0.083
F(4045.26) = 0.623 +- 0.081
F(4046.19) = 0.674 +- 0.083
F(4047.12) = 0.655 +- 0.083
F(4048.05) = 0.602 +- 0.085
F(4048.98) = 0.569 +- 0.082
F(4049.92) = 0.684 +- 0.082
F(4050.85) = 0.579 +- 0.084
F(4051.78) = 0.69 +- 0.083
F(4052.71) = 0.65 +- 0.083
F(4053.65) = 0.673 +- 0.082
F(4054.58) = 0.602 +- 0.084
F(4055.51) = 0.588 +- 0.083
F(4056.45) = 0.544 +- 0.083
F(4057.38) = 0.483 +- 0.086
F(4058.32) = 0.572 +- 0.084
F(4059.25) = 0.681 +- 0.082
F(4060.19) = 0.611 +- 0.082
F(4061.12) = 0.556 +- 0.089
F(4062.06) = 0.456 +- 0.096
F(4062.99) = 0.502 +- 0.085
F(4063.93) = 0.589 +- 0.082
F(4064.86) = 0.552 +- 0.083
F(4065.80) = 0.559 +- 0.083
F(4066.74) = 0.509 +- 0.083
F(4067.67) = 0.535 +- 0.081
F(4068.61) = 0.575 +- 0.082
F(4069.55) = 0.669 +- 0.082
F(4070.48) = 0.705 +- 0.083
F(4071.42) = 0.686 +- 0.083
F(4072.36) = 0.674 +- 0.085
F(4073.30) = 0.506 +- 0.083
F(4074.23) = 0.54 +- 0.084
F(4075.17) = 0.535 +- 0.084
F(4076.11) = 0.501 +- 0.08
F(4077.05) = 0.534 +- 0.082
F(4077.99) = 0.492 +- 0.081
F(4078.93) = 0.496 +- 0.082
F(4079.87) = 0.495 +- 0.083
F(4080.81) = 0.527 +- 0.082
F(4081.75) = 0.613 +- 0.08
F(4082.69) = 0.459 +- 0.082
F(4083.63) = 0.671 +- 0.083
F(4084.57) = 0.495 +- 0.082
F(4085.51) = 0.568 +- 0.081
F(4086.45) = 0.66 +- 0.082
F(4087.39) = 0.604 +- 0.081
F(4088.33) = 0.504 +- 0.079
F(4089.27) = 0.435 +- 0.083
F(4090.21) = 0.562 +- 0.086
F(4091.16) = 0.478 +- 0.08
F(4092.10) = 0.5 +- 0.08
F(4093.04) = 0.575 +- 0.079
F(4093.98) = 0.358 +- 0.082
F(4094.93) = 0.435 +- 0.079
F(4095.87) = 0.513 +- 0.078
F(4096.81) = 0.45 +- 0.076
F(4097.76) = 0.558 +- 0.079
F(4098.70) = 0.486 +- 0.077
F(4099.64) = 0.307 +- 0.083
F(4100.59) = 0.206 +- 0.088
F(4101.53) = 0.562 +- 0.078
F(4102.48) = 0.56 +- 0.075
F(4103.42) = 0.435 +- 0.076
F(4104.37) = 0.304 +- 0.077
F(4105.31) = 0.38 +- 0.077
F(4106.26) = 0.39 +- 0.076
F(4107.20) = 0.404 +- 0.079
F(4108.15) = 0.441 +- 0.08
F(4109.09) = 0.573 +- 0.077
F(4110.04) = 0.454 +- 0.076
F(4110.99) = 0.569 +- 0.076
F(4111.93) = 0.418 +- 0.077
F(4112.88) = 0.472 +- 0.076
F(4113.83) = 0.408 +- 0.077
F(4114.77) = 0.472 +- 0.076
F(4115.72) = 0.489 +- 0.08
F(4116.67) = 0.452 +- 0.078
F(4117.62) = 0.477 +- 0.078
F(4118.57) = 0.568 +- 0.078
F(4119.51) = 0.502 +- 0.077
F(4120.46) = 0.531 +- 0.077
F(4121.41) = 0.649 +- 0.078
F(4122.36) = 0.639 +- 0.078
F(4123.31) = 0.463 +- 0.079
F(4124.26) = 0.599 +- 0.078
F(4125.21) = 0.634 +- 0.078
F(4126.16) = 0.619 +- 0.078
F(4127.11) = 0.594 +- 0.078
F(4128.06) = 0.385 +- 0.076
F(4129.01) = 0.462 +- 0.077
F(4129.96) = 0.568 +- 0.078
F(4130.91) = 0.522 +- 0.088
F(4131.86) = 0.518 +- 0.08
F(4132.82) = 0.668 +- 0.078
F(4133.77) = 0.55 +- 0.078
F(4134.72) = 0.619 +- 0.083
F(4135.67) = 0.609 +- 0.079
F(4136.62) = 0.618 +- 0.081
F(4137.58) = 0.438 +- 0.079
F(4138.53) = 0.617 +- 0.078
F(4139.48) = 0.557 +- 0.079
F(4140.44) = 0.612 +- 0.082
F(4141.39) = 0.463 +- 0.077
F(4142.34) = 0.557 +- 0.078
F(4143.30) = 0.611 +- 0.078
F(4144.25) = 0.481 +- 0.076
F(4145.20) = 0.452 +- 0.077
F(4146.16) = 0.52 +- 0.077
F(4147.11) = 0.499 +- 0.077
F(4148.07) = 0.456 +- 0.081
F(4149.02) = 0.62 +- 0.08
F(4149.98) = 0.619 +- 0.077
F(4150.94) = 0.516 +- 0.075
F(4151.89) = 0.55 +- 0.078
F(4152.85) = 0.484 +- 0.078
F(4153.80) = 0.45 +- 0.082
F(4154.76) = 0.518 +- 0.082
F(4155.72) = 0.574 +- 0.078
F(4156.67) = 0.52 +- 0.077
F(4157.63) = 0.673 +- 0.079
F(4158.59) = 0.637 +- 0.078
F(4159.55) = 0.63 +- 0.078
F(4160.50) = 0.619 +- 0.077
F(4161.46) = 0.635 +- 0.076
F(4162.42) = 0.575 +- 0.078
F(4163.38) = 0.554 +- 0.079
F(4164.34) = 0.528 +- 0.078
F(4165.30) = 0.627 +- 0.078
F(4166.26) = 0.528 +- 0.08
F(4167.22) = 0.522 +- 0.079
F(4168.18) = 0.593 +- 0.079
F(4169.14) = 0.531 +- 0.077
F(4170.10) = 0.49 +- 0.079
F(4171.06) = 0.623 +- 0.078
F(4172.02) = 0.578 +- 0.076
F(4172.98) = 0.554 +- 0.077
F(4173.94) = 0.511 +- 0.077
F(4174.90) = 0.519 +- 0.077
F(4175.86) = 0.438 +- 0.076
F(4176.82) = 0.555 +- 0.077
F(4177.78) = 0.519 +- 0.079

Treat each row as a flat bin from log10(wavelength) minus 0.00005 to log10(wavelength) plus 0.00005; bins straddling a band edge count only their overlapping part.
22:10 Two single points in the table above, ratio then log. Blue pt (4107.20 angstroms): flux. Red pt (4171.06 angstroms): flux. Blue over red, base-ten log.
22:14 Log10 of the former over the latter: -0.19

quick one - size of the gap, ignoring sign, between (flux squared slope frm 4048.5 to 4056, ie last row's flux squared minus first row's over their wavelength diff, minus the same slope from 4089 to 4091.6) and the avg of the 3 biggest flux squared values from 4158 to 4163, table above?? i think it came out 0.419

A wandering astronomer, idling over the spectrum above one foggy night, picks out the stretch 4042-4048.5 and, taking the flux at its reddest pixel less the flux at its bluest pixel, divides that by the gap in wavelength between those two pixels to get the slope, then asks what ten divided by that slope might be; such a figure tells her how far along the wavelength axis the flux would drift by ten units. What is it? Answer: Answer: -380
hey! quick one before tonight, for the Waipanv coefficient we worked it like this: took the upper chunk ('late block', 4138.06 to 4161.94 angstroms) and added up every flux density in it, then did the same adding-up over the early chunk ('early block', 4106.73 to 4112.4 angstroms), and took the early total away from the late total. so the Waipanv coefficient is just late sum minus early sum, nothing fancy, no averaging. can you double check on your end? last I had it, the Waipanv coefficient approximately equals 11.0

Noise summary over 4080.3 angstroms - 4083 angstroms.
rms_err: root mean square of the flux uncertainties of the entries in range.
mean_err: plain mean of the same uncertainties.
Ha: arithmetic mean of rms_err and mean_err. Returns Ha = 0.0813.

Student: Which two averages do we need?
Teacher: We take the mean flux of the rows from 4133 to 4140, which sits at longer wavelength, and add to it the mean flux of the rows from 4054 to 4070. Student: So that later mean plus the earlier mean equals 1.14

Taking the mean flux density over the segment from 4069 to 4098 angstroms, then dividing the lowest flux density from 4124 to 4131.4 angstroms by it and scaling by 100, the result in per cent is 71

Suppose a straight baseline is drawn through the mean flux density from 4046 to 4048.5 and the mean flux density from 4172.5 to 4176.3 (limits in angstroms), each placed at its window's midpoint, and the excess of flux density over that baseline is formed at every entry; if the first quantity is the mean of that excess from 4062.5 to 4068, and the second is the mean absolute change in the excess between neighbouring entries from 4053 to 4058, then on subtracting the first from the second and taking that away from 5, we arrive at 4.87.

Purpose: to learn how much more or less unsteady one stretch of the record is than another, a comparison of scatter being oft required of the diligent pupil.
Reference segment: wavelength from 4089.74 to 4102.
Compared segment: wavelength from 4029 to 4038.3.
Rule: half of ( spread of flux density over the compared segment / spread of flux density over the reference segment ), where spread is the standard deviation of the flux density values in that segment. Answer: 0.26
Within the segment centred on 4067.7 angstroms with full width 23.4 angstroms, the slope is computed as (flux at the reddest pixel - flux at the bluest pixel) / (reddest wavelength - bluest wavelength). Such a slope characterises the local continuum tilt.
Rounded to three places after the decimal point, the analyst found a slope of -0.002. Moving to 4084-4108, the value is -0.004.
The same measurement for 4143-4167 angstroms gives -0.004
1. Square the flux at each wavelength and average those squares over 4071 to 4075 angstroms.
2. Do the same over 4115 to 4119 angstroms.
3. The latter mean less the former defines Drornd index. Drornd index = -0.12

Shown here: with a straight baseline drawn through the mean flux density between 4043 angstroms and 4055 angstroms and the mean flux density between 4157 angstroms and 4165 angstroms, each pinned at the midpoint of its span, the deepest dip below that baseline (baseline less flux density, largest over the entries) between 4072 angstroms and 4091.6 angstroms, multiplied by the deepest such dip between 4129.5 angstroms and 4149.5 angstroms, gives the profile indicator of 0.034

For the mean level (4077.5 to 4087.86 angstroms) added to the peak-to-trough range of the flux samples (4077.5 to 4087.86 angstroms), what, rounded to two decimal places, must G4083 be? 0.76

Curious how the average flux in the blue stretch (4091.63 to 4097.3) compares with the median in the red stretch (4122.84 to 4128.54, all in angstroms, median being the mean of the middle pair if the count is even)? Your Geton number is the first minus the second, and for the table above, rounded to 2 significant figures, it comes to -0.12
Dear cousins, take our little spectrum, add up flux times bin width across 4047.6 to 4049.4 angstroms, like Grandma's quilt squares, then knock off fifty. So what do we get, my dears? -48.9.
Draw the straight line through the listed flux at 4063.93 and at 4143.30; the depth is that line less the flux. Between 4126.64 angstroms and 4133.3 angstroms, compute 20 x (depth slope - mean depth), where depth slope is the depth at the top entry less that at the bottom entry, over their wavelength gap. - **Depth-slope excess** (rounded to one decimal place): -1.8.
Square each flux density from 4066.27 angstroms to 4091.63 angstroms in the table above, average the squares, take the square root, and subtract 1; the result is -0.438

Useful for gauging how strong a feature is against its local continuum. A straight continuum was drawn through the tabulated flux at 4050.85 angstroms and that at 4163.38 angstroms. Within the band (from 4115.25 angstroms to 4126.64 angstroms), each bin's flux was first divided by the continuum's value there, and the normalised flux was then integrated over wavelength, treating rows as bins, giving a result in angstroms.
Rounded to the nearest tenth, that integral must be 11.2 angstroms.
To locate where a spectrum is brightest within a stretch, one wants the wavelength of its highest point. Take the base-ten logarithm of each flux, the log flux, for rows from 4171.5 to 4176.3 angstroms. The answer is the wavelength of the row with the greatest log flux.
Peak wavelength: 4172.02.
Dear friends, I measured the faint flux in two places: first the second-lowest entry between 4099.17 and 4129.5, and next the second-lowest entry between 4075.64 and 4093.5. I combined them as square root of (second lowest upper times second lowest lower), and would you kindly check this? 0.37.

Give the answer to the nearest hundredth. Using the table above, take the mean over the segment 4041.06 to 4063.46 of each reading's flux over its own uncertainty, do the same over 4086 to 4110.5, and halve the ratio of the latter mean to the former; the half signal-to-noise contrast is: 0.41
